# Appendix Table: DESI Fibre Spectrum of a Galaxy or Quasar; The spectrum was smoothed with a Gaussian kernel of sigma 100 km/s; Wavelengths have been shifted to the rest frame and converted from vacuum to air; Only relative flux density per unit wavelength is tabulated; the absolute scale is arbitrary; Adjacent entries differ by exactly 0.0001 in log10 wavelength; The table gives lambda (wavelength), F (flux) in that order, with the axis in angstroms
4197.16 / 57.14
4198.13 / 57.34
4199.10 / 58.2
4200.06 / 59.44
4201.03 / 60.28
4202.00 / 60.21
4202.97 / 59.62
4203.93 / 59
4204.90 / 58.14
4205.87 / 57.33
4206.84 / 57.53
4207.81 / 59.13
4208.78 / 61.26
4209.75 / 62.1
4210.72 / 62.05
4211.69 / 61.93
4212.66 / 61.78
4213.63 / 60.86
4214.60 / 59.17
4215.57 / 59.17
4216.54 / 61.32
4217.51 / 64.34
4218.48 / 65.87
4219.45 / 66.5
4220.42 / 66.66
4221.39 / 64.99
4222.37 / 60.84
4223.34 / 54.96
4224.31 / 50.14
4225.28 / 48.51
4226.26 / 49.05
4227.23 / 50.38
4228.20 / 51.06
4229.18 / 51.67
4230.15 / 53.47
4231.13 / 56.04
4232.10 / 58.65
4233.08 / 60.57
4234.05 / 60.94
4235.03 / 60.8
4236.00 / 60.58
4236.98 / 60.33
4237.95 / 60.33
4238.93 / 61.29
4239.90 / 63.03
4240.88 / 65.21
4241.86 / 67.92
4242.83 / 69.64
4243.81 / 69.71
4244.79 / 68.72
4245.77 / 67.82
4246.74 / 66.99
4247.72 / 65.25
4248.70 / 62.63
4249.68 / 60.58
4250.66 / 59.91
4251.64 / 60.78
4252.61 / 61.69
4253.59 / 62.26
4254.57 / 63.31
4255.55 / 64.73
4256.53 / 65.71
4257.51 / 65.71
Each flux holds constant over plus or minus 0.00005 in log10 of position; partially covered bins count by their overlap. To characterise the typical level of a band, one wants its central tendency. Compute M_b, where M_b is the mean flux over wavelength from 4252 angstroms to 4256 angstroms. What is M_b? 63.0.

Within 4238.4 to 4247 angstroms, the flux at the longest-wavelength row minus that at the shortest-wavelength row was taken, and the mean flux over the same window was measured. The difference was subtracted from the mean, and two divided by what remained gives 0.0328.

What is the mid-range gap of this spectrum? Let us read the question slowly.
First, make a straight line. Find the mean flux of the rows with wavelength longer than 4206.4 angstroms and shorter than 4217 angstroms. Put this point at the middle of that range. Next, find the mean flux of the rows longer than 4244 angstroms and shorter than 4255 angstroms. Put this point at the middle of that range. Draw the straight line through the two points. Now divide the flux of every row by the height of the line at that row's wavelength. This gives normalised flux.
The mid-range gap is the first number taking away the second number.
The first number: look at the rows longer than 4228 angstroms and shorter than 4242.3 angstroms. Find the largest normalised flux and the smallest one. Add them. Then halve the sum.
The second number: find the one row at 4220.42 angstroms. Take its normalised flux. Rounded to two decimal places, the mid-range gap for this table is -0.14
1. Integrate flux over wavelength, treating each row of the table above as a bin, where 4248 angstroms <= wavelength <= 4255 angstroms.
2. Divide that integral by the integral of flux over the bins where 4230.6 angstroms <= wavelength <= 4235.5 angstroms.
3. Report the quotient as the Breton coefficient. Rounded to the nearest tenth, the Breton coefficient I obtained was 1.5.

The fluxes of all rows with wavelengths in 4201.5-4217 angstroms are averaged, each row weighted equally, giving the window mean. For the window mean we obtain 60.0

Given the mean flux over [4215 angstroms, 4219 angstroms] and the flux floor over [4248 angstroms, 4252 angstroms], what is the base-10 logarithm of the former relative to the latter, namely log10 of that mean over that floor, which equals 0.020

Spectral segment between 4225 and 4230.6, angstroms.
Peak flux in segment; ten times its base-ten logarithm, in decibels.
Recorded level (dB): 17.3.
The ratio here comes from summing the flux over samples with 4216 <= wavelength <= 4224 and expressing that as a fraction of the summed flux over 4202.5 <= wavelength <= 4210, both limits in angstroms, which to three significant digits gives 1.07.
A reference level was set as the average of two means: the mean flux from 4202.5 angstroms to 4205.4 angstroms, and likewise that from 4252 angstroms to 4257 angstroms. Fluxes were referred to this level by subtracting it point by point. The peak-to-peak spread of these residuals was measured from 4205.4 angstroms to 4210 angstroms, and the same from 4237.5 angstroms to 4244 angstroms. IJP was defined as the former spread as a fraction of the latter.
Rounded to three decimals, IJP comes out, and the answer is 0.509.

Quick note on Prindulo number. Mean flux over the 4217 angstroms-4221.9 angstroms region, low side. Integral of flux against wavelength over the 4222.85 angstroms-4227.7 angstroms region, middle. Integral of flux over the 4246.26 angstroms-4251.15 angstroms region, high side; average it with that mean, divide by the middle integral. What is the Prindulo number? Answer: 0.76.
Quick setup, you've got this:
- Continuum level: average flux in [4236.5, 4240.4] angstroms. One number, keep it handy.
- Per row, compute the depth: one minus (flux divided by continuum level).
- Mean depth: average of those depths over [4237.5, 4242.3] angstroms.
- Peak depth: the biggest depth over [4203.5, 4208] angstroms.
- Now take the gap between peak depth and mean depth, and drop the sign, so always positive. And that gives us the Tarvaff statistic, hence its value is 0.10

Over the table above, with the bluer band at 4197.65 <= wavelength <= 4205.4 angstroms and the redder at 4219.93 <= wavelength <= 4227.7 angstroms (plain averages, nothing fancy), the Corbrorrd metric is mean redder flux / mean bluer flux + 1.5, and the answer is 2.44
